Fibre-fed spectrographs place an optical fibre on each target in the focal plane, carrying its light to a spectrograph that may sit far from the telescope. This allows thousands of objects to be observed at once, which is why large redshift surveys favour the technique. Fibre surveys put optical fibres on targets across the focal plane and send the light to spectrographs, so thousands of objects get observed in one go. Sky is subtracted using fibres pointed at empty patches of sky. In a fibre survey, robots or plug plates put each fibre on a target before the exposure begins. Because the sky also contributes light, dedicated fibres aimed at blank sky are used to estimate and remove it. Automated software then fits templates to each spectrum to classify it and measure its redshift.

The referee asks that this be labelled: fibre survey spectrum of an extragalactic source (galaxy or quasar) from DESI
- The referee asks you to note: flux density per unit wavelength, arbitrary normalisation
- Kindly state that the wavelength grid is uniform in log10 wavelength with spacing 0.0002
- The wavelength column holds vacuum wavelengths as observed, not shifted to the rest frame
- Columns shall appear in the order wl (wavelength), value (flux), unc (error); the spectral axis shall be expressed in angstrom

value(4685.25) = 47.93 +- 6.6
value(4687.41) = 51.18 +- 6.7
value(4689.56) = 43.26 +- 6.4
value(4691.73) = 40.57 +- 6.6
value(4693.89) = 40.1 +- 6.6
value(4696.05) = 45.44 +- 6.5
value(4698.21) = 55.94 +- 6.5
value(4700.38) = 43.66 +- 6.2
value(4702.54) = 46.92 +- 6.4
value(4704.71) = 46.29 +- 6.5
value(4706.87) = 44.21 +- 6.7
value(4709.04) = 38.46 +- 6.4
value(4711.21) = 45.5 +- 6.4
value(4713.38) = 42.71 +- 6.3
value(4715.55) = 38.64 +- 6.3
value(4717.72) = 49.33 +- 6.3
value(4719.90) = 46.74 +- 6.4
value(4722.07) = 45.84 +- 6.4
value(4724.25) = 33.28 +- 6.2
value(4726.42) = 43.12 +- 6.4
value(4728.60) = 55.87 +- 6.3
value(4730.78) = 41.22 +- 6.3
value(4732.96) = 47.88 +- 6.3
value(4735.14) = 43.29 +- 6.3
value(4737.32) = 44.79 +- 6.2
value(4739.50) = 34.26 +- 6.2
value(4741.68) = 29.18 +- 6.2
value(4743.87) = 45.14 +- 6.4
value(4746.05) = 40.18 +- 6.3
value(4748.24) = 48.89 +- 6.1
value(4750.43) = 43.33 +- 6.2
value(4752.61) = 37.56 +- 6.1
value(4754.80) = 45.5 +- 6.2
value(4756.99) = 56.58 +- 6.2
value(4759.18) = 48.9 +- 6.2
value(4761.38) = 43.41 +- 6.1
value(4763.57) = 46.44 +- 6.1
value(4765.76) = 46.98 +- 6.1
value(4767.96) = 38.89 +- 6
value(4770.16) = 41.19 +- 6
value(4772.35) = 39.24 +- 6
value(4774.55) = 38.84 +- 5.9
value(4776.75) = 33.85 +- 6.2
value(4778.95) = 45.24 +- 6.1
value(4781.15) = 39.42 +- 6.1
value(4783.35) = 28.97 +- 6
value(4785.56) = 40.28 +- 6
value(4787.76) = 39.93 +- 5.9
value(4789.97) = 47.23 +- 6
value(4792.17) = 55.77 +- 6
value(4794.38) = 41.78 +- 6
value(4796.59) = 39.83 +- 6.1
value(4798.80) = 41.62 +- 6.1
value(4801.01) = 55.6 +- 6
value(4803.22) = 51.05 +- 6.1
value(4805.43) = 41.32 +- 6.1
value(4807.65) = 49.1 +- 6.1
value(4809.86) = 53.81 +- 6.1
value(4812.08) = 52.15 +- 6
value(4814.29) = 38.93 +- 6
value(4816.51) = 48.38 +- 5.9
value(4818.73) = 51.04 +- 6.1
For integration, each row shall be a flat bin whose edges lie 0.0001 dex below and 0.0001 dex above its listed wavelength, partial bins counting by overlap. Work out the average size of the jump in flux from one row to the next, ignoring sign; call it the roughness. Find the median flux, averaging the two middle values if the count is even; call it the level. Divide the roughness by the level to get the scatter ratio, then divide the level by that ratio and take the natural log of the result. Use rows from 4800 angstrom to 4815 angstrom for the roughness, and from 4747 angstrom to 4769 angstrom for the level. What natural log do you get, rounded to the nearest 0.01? 5.72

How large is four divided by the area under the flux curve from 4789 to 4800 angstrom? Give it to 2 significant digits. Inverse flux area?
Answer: 0.0080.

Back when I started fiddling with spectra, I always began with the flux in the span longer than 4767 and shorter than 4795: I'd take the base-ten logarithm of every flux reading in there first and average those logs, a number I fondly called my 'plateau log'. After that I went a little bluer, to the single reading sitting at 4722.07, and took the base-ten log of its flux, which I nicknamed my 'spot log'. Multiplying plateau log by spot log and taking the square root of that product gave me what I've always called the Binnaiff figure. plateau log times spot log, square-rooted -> 1.63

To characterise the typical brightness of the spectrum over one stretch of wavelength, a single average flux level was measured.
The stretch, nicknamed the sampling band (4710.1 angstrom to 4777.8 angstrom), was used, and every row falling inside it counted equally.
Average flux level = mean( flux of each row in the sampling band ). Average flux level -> 43.1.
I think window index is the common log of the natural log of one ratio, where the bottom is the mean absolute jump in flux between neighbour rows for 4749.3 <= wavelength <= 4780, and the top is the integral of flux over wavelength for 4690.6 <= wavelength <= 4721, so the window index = 0.742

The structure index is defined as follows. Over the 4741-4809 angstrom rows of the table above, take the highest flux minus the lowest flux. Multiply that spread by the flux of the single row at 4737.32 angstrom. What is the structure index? 1237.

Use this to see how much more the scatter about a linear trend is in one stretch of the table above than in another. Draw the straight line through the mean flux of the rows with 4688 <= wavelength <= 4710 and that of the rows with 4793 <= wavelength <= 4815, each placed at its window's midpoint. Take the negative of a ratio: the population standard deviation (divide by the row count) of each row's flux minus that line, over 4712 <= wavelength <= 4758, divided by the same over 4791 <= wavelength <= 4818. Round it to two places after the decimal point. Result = -1.07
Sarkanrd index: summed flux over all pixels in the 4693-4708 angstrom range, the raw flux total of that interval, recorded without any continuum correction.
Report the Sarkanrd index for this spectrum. 323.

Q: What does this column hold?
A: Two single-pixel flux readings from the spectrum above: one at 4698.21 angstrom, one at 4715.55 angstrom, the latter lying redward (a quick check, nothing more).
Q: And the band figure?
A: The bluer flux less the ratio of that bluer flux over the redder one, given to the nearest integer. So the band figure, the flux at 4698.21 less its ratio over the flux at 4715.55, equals 54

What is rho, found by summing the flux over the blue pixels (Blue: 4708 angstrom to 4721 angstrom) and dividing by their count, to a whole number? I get 44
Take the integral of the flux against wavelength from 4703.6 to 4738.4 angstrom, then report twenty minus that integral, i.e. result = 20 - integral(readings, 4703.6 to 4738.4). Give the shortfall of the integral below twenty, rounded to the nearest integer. -1518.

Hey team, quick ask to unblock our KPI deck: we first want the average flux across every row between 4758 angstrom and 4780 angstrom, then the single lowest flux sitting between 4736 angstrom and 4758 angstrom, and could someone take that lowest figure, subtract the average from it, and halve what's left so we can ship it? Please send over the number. -6.6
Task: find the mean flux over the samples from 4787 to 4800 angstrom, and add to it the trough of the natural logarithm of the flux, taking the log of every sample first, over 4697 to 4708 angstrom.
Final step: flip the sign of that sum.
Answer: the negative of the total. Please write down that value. -48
